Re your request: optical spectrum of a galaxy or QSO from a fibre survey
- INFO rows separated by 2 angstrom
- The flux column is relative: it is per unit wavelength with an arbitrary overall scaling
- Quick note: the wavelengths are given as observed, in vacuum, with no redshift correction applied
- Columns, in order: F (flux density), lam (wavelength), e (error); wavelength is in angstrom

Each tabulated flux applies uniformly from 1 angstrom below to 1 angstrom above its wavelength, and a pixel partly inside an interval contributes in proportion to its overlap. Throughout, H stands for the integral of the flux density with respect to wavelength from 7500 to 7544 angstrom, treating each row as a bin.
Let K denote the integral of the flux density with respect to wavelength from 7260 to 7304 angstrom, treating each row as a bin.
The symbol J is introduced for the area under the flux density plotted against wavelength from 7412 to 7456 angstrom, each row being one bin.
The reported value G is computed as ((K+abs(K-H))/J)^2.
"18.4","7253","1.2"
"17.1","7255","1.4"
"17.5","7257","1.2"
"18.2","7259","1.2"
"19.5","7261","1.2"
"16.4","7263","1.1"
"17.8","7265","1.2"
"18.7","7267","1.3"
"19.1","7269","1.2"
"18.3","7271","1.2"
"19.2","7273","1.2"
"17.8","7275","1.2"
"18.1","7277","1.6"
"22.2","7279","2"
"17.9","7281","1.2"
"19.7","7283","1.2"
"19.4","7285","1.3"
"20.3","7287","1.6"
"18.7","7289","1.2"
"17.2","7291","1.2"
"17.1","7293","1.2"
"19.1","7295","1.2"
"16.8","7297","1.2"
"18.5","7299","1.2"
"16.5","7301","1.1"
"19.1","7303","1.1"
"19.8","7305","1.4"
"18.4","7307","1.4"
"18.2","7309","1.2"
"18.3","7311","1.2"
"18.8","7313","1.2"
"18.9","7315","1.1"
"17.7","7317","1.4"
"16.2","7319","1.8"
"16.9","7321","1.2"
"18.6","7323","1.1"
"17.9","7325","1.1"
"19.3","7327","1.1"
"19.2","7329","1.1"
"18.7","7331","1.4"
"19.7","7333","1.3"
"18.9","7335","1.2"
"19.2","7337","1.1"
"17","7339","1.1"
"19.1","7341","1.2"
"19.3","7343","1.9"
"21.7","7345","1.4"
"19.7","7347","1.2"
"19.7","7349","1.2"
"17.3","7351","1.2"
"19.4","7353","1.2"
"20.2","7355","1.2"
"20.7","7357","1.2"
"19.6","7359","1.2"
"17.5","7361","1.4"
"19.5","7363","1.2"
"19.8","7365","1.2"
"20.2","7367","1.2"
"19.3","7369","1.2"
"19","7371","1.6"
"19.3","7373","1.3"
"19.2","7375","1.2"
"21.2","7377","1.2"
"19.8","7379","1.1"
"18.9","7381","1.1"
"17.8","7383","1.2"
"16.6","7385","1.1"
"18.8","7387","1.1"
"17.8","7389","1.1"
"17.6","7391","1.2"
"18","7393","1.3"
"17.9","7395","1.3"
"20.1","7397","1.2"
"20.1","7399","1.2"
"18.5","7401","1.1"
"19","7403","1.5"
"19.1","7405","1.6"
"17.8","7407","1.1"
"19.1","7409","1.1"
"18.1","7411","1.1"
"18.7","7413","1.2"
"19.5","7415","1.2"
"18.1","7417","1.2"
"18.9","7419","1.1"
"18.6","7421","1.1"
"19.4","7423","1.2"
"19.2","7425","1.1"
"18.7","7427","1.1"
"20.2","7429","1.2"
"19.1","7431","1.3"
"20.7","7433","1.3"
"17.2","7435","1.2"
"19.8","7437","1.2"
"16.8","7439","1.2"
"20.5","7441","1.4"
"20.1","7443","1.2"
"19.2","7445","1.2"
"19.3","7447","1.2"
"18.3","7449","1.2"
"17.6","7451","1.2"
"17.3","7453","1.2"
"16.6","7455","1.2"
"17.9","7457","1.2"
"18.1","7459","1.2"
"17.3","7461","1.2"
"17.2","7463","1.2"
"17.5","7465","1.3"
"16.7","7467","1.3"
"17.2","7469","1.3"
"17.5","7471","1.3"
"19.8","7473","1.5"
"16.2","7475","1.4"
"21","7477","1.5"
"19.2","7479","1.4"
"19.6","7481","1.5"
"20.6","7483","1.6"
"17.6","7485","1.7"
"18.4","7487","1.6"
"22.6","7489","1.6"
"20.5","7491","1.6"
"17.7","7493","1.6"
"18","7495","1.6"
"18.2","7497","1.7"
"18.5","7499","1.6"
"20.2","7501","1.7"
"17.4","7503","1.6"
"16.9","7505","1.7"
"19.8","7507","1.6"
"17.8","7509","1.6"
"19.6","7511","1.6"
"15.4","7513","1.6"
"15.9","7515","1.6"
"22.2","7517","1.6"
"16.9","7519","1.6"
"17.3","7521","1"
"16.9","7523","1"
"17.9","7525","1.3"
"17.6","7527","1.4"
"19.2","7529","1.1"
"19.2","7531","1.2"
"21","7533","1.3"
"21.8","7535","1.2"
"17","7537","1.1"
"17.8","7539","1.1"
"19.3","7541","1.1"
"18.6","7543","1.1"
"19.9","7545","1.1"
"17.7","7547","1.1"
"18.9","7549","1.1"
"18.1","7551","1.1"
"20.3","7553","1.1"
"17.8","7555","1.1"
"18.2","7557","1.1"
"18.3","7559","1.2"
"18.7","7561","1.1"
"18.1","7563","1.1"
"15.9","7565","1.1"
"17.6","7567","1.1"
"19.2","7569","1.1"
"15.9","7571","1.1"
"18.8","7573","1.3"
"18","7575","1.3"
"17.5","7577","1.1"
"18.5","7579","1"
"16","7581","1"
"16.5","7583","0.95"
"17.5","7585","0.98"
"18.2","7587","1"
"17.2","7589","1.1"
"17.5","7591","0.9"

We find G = 0.98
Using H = 811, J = 828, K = 815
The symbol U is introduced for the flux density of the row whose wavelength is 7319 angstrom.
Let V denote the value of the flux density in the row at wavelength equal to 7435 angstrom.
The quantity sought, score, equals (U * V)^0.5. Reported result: 16.7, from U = 16.2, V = 17.2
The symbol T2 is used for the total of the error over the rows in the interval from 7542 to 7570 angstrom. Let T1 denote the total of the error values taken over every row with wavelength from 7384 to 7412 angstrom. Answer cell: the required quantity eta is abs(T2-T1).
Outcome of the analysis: 1.5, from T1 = 17.0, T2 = 15.5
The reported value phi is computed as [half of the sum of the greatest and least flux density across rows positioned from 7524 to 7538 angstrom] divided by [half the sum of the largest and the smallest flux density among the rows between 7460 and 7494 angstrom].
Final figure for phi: 1.00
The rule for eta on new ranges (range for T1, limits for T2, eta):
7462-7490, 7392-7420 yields 3.0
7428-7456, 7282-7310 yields 0.3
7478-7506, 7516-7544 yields 5.4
